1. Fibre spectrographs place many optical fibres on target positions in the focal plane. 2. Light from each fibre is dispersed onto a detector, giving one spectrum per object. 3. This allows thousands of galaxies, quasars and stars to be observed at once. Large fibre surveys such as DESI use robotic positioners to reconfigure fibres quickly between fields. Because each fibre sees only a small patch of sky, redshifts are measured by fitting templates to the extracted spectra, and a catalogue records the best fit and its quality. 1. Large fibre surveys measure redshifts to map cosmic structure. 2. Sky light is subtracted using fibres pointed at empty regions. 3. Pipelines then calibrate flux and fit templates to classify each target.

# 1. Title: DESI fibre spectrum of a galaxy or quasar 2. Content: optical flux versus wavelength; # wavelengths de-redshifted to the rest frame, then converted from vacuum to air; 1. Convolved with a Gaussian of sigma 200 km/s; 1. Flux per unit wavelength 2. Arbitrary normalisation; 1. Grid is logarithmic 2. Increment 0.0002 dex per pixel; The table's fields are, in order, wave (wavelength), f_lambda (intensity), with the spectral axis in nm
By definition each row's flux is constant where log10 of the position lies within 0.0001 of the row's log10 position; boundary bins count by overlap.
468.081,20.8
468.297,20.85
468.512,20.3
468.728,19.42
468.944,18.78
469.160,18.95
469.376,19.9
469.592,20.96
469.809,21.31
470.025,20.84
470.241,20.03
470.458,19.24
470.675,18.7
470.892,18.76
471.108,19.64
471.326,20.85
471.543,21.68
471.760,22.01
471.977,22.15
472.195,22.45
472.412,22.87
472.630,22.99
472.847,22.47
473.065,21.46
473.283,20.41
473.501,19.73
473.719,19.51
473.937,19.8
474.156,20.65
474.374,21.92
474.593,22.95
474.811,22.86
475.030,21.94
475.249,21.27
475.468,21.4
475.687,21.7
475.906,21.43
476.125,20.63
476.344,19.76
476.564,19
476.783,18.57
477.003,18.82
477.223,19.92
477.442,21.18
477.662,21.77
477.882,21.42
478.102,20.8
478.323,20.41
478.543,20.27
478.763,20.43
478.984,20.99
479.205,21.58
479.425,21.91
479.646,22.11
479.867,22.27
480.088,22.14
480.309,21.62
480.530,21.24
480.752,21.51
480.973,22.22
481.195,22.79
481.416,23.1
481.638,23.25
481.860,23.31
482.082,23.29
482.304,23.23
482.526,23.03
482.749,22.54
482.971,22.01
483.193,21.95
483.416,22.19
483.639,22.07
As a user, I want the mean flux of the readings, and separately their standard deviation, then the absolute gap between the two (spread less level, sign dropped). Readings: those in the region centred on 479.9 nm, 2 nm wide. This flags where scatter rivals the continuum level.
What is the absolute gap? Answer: 21.3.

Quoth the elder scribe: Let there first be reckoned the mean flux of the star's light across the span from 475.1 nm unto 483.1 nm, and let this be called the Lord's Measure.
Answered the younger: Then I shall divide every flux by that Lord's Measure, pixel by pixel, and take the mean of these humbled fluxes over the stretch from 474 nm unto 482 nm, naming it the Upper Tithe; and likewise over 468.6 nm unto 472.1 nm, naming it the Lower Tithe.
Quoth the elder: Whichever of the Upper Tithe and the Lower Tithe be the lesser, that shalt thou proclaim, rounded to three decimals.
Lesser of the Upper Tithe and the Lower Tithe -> 0.941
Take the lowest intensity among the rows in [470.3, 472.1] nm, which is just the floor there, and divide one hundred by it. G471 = 5.35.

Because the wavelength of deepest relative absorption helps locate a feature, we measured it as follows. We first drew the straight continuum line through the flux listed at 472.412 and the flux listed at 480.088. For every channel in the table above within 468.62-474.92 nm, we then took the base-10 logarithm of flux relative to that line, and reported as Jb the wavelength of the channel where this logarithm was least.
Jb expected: 468.944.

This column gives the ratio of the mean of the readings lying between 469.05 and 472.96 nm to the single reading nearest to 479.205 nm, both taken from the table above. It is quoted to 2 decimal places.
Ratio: 0.97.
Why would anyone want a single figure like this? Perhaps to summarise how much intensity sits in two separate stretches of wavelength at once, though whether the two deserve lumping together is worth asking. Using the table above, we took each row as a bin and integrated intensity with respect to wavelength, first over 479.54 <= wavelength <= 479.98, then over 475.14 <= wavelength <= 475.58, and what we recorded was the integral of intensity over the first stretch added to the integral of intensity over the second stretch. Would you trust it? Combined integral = 19.1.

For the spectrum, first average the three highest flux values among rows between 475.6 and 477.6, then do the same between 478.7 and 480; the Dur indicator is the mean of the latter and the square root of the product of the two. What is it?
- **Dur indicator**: 21.9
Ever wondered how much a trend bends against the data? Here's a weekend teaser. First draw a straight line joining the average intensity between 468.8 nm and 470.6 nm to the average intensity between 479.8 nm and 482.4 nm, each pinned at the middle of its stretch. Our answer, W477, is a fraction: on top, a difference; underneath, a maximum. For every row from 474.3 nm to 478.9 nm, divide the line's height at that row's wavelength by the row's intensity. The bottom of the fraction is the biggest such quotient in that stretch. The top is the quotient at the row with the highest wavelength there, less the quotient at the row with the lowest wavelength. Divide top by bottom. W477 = 0.101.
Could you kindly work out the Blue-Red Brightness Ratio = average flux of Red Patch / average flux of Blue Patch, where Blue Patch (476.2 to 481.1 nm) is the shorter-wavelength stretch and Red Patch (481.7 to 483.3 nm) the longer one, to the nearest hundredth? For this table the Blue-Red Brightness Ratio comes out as 1.09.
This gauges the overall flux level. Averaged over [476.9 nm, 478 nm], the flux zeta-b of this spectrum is 21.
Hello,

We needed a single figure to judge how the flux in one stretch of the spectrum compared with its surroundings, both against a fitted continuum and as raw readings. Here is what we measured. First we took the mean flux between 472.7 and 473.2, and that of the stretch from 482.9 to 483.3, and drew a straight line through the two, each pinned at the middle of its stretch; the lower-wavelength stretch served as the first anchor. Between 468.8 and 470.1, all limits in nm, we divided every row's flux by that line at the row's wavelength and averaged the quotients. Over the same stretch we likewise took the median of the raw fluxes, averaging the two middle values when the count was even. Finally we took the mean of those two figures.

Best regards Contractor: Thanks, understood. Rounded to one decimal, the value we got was 10.6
